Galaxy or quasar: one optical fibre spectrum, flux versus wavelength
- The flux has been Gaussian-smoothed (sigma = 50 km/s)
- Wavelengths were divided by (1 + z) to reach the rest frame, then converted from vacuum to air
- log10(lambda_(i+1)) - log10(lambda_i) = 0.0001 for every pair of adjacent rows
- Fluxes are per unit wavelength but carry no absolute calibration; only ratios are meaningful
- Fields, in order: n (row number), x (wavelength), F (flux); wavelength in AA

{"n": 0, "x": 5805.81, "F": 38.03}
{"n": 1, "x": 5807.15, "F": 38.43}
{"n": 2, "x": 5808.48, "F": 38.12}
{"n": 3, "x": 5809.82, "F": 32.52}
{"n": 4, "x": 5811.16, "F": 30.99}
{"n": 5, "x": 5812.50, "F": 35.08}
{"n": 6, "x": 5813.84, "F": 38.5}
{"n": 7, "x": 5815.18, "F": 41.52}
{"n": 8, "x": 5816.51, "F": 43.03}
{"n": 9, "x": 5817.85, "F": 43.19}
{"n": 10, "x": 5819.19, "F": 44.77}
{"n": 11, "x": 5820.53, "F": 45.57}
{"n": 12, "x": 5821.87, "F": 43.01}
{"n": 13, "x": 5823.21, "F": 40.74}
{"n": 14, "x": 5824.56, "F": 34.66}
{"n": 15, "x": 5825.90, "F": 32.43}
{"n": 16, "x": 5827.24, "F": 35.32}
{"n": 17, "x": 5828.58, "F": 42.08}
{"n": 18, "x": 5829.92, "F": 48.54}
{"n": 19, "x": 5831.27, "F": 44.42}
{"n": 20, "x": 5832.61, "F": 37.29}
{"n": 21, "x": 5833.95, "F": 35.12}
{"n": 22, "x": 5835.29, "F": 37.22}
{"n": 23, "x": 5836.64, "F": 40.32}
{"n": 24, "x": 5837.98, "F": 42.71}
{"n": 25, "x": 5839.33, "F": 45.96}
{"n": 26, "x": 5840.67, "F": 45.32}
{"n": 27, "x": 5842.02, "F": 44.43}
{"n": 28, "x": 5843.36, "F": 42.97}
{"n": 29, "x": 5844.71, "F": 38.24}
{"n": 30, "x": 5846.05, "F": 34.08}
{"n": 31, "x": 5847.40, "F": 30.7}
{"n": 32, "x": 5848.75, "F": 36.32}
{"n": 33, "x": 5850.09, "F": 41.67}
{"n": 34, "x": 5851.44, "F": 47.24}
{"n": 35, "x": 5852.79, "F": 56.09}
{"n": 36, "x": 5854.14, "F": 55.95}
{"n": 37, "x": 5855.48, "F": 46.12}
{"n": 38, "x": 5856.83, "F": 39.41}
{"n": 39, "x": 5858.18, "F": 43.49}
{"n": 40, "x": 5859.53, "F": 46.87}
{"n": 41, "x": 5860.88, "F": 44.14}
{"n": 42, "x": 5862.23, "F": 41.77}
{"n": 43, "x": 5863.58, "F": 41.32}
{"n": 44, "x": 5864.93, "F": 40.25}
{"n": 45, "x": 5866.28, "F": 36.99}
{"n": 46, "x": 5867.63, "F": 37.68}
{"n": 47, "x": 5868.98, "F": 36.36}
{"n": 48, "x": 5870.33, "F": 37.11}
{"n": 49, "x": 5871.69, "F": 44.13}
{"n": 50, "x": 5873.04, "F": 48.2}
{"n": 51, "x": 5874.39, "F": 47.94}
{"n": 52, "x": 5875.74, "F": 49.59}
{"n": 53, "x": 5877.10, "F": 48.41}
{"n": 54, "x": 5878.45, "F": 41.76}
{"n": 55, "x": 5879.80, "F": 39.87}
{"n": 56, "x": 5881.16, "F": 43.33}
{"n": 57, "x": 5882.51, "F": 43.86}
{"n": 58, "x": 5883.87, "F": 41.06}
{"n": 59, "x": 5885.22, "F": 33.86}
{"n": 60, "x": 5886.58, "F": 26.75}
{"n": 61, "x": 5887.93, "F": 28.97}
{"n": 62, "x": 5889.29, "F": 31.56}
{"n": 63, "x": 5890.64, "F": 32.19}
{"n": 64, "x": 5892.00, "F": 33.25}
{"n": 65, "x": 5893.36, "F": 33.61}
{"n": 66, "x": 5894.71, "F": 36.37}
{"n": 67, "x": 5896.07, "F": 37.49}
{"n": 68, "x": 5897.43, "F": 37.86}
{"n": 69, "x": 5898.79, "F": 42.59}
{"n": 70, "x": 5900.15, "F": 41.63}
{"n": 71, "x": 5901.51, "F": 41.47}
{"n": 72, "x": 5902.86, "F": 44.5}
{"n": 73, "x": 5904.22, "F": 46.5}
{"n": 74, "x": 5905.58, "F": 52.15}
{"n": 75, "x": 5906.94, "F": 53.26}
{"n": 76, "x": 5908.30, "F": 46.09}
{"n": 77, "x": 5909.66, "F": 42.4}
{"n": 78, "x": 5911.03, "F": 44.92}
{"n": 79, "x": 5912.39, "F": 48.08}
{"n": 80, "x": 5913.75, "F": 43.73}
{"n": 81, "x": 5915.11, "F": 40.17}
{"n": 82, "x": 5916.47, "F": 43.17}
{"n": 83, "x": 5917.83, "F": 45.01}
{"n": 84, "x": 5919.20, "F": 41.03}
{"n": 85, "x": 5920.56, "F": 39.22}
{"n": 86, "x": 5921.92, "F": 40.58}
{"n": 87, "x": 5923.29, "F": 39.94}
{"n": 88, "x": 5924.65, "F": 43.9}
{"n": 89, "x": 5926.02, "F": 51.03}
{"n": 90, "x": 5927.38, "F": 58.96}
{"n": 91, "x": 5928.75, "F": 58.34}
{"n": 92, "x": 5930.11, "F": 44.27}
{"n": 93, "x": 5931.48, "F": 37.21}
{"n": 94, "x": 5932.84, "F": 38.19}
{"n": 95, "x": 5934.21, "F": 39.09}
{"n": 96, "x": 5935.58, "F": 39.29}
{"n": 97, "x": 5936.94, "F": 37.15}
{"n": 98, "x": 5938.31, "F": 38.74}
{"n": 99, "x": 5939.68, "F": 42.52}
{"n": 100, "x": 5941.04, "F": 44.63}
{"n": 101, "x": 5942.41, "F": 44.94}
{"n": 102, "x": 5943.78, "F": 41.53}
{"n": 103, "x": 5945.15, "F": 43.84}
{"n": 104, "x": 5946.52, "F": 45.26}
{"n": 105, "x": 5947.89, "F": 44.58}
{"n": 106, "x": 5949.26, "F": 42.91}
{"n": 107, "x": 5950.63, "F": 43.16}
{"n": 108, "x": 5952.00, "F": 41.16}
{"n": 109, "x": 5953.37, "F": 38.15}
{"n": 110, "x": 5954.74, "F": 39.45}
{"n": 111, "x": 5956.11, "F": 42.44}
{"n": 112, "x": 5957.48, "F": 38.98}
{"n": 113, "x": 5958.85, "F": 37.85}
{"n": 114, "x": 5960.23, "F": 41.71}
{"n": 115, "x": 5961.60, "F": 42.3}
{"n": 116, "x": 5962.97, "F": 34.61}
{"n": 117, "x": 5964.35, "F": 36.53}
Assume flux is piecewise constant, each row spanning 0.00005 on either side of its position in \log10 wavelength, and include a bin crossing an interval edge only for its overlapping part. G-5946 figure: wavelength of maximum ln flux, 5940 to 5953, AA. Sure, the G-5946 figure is 5946.52 AA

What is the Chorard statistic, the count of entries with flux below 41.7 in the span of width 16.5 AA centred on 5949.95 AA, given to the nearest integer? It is 5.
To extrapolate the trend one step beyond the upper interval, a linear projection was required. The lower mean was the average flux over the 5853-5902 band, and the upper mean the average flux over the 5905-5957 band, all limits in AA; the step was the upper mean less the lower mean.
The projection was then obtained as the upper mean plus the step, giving 47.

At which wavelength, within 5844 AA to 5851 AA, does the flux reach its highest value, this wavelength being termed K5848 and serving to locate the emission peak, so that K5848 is 5850.09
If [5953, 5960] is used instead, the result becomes 5956.11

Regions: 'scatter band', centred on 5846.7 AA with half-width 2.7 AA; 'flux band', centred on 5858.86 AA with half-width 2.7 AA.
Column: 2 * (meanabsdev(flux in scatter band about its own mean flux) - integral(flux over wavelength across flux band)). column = -464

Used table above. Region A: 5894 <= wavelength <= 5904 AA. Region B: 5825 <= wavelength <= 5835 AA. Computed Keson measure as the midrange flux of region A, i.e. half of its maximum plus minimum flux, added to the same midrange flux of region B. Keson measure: 81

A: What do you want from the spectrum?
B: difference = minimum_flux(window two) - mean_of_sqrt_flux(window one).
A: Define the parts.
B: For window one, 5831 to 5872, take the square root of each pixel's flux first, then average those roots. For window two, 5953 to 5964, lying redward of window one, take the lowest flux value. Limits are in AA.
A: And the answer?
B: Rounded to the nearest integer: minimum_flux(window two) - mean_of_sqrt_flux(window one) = 28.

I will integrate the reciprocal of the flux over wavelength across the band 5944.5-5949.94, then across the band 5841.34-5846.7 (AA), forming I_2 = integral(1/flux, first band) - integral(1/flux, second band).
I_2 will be -0.012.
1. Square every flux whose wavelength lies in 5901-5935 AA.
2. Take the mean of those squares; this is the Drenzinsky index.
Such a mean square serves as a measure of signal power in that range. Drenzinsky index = 2052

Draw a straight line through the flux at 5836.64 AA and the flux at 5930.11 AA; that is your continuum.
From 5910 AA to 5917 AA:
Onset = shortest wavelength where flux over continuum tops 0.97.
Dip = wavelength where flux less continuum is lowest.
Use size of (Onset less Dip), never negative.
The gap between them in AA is 4.1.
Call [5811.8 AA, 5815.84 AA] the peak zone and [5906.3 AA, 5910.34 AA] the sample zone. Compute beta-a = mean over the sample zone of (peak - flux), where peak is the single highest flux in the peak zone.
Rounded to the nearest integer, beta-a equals -6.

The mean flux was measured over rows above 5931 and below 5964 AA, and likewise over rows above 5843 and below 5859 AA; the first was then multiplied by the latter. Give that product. 1743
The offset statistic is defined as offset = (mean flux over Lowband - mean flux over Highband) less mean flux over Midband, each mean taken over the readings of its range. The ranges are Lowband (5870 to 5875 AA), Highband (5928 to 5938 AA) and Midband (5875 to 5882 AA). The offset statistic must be -42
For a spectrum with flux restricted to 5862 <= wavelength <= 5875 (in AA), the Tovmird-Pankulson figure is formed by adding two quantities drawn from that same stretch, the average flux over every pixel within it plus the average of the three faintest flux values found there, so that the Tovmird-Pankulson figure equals 78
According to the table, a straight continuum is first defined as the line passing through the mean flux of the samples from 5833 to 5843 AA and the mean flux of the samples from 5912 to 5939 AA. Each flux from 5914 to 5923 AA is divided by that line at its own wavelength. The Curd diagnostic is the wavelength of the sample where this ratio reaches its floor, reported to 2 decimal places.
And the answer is 5920.56 AA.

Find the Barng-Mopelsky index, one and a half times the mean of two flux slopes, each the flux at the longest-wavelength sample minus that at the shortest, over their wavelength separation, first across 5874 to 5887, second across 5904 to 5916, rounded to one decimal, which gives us -1.7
